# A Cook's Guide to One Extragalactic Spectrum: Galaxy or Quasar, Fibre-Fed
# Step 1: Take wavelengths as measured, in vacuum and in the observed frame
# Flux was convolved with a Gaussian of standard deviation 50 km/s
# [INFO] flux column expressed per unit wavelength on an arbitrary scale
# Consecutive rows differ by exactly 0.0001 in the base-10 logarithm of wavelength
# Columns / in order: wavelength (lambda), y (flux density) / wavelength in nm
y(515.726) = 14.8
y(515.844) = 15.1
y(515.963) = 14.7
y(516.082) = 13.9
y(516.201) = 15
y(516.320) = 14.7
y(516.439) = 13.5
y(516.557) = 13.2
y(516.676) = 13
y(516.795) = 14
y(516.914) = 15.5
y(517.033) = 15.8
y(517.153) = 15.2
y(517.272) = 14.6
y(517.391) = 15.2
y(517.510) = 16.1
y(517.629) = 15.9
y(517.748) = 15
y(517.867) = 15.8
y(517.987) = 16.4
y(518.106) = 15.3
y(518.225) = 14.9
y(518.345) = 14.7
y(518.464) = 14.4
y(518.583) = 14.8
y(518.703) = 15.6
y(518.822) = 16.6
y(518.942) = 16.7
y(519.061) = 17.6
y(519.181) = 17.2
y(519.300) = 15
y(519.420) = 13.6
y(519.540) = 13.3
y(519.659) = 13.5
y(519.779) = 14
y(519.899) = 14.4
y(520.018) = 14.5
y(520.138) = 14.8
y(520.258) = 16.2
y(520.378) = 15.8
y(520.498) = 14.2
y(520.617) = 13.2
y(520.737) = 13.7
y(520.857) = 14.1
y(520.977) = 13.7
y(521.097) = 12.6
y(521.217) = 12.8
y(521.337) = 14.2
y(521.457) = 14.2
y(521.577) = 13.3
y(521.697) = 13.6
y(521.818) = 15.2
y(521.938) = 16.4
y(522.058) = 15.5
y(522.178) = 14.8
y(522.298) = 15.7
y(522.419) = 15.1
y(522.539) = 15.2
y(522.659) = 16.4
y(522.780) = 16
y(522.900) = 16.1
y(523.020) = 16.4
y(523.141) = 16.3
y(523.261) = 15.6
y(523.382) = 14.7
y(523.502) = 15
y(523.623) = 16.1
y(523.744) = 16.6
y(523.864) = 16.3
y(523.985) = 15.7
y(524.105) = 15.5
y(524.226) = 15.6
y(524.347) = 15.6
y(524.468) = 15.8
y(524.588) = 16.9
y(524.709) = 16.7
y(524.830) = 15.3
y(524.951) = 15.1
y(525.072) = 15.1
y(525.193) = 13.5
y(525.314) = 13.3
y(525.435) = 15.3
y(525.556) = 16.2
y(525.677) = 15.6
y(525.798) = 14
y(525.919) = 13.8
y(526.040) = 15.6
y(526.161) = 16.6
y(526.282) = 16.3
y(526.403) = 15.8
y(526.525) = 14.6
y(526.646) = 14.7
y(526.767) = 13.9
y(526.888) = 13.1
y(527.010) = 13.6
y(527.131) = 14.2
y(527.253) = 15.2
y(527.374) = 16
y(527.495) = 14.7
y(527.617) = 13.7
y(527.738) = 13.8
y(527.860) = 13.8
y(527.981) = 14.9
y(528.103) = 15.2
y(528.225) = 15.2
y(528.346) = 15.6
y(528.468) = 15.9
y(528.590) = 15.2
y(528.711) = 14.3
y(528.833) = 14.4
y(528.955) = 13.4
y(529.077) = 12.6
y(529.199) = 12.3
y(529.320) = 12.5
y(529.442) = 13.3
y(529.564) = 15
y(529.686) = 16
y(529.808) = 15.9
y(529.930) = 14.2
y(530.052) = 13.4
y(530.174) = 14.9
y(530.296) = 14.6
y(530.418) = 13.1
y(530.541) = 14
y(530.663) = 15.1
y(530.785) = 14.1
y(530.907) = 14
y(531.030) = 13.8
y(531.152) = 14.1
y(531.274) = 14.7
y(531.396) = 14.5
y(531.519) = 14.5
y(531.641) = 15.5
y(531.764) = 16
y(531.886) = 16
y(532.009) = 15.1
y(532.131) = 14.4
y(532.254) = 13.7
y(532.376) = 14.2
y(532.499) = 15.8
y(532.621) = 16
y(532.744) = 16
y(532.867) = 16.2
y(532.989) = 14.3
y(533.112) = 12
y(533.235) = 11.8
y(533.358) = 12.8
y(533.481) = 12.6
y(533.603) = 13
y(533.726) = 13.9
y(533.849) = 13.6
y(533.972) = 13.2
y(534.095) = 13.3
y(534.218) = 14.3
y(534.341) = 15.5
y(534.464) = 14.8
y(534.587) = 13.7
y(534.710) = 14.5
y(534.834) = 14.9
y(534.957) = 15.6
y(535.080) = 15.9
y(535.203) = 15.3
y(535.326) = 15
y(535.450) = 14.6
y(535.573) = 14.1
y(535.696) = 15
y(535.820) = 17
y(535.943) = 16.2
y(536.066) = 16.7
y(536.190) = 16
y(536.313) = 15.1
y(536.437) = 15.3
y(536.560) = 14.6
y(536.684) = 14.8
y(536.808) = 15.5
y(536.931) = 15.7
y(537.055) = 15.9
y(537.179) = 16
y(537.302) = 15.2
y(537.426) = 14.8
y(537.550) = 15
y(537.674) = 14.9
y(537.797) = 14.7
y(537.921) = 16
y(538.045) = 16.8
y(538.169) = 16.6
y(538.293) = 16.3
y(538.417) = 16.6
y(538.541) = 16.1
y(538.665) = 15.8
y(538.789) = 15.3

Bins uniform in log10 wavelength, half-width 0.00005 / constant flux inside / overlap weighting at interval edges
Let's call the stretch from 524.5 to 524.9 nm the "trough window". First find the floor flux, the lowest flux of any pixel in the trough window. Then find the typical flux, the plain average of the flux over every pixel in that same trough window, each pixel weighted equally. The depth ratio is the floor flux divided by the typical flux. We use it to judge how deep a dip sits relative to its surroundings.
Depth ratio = 0.94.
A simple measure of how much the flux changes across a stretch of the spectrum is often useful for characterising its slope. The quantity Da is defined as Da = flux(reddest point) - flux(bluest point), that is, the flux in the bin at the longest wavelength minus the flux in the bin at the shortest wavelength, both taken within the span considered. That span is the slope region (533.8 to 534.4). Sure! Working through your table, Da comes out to 1.9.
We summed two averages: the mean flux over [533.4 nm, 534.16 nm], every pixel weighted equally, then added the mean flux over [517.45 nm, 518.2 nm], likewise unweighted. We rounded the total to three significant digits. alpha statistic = 29.0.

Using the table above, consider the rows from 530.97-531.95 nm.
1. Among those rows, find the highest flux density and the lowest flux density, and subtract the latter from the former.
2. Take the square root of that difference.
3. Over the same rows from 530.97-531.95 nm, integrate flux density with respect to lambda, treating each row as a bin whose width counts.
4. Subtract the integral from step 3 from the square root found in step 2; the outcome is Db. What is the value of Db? -13.1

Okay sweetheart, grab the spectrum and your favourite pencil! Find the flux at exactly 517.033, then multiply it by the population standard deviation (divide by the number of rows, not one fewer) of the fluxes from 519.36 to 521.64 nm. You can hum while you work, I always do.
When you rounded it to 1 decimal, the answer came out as 14.0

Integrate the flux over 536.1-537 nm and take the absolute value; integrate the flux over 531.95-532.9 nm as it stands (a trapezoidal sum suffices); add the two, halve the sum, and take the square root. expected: 3.75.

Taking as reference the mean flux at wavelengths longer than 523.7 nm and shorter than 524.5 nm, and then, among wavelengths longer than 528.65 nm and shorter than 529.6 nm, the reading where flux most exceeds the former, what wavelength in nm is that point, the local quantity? 529.564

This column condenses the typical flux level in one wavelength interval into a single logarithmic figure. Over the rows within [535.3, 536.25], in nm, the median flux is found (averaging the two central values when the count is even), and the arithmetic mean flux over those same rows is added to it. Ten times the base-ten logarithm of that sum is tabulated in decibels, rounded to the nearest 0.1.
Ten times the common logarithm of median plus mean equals 14.9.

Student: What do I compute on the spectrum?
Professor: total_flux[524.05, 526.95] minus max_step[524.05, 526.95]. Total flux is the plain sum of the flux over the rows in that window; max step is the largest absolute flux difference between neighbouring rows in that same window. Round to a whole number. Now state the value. 362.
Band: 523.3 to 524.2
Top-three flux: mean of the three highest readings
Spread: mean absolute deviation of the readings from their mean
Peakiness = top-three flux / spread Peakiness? 30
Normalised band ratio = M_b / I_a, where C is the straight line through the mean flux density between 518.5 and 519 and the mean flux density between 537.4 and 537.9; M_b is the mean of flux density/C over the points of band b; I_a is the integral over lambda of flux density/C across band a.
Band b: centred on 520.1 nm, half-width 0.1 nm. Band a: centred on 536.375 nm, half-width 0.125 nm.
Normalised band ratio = 3.7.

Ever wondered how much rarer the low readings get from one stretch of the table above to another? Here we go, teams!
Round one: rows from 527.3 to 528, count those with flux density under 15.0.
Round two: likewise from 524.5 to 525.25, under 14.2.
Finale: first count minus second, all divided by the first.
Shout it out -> 0.8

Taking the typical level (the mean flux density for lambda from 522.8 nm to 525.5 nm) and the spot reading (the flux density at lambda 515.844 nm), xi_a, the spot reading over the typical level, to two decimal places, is 0.97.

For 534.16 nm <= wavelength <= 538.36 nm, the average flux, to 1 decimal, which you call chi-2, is 15.4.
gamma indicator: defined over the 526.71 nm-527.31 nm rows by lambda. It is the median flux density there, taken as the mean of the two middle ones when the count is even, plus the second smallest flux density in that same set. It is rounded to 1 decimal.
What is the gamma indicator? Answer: 27.5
